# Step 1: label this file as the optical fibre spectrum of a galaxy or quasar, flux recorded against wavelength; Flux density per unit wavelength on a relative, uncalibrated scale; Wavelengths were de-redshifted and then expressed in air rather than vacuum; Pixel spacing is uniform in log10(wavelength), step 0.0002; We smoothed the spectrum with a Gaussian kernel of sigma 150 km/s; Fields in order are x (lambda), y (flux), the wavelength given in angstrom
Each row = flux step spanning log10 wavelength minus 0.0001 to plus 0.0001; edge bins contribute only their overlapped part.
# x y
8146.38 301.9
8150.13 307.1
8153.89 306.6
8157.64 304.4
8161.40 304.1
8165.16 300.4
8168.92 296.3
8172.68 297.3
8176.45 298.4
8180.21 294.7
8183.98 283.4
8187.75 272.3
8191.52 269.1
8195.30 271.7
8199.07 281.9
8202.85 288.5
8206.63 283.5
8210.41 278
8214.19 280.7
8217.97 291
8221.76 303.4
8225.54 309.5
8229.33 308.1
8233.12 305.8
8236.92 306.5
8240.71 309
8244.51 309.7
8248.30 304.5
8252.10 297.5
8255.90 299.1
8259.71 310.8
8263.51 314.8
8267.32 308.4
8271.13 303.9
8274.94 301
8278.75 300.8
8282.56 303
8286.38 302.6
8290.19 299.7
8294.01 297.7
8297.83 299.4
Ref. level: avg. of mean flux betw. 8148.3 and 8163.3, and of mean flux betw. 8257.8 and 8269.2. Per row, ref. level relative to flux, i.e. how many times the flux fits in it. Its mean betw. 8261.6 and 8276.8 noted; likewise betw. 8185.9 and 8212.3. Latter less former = 0.11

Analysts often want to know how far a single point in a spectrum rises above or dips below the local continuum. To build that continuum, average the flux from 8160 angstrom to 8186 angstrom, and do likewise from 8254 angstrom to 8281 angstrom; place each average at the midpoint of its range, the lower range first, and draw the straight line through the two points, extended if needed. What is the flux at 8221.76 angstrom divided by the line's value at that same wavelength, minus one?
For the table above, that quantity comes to 0.01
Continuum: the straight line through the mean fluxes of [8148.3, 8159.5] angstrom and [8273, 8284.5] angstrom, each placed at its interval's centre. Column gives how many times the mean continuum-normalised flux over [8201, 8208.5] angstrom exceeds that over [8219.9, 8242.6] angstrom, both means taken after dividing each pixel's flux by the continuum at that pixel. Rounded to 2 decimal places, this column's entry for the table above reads 0.93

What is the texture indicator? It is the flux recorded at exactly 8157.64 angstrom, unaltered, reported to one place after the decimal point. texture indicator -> 304.4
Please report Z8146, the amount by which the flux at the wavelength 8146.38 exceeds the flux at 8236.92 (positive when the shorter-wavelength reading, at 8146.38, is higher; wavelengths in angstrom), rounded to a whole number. -5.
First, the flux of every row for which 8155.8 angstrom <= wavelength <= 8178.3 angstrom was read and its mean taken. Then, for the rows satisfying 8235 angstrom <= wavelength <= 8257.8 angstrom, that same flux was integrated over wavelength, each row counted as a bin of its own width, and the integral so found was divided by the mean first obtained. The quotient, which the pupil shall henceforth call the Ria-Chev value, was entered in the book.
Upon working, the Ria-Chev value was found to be 23.1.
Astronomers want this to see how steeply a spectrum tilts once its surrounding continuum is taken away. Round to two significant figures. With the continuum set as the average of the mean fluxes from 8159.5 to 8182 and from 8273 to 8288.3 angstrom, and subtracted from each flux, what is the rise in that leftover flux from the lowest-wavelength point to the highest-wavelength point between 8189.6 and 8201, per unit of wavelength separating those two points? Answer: 1.7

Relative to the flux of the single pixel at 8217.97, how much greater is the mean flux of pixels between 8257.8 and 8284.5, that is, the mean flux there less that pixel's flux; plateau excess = 15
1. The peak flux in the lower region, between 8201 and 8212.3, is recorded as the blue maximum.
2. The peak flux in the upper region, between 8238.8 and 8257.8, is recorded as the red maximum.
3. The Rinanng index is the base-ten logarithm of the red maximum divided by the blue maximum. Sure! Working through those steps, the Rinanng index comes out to 0.031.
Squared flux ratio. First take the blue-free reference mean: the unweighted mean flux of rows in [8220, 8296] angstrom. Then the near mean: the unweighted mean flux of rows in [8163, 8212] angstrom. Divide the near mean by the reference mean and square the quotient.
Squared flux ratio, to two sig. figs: 0.88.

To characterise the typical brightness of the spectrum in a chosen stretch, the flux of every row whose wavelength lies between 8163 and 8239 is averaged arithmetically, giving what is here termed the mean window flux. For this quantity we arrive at 291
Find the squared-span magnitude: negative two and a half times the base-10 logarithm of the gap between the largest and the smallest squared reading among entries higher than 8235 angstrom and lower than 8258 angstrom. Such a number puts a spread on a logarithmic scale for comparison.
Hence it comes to -9.7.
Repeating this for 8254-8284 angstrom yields -10.0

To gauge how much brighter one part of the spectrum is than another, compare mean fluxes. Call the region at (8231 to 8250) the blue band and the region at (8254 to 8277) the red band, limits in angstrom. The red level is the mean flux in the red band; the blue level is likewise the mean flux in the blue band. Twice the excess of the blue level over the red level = 2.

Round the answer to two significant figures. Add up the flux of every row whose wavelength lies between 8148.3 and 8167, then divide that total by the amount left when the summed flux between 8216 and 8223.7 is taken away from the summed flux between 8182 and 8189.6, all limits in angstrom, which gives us -39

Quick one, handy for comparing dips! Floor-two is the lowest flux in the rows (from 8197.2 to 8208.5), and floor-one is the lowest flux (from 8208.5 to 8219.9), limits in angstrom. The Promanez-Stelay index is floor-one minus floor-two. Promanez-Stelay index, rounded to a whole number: -4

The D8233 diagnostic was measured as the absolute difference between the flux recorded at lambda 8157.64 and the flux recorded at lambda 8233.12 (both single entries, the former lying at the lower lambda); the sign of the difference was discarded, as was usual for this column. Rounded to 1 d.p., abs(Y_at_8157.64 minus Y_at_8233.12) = 1.4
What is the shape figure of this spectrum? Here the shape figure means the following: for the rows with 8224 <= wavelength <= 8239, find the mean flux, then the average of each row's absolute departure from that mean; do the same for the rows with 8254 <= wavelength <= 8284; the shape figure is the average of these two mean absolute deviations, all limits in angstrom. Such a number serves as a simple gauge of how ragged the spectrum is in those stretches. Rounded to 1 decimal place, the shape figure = 3.0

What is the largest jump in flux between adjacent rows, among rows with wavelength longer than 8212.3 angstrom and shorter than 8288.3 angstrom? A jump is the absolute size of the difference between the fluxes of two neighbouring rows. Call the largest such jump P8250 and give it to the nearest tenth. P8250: 12.4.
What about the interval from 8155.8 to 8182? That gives 4.1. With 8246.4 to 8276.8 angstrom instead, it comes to 11.7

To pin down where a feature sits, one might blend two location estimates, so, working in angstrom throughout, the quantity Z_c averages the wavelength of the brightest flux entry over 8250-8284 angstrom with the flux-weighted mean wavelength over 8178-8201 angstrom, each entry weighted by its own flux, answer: 8226.5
